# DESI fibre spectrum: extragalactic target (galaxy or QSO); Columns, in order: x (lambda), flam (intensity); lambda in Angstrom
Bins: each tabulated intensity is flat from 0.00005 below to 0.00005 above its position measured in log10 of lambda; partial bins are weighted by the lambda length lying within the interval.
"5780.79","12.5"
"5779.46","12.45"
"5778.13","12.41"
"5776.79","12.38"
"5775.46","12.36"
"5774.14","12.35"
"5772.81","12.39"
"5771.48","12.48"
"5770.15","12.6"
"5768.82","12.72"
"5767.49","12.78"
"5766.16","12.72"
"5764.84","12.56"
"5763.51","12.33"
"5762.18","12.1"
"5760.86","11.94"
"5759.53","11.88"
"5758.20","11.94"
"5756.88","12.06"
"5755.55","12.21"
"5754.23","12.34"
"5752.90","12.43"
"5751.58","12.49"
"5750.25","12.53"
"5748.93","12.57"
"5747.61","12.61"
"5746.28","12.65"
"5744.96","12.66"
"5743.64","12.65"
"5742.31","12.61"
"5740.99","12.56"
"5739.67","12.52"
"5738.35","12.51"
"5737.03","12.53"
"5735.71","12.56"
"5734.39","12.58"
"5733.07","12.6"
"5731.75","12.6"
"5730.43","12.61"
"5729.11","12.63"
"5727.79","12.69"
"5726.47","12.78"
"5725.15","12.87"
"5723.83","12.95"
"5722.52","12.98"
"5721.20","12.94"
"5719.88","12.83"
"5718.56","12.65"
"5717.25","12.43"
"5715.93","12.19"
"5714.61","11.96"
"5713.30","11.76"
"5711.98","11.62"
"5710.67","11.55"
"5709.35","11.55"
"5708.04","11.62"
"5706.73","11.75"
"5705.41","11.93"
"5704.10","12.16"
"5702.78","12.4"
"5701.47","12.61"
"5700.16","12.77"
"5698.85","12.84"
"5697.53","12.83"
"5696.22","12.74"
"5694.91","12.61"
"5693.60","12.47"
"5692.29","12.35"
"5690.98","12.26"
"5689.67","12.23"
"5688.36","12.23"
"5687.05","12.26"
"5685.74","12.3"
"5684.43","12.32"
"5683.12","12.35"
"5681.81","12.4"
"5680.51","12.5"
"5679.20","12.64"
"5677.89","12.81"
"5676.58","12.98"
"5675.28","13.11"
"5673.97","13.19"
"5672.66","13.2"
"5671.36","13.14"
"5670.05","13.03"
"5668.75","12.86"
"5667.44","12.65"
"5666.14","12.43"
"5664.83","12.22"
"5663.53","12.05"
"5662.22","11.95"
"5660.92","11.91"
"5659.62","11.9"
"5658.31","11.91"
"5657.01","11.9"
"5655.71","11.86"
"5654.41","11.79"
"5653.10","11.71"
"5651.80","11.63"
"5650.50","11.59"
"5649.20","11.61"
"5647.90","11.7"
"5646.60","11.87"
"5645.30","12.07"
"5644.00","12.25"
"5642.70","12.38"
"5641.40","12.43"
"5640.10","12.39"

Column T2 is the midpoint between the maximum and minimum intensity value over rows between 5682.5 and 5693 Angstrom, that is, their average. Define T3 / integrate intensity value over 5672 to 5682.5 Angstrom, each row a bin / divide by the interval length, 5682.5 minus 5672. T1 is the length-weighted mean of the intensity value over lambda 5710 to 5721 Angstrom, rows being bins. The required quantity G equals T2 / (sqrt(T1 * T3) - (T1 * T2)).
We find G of -0.0898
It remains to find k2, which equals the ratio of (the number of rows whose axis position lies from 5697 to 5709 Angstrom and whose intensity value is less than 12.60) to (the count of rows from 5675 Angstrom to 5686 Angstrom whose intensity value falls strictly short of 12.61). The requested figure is 1.0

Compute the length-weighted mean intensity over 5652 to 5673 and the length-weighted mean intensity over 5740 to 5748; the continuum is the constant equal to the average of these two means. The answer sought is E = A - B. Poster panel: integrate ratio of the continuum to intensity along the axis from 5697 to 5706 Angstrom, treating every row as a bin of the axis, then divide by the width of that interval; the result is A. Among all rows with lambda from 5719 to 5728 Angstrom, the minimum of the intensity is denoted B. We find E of -11.7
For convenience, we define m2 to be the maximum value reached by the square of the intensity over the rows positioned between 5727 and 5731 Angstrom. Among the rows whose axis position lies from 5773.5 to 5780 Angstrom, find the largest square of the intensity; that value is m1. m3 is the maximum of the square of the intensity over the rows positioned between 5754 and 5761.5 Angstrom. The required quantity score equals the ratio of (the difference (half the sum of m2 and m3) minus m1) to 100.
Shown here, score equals 0.017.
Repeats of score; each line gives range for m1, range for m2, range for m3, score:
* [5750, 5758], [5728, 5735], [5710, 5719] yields 0.028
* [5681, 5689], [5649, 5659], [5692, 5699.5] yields -0.004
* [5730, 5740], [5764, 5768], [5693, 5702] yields 0.051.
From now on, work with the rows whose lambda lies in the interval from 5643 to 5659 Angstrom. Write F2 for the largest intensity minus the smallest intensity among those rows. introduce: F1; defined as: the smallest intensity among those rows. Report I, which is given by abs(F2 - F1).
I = 10.9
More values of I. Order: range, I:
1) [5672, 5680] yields 12.1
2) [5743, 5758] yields 11.5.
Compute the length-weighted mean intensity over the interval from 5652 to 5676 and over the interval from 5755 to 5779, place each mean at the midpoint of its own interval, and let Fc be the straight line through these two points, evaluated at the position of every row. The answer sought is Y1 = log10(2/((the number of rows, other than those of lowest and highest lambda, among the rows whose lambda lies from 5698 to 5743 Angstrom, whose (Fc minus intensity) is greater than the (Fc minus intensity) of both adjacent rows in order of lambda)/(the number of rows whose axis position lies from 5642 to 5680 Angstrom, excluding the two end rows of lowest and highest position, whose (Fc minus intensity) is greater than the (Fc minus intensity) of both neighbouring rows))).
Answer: 0.1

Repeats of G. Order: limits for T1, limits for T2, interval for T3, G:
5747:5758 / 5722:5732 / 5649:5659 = -0.0873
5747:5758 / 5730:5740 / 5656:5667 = -0.0876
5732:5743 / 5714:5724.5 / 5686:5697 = -0.0865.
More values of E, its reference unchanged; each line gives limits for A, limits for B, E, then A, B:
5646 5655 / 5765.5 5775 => -11.3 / 1.06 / 12.35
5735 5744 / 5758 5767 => -10.9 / 0.99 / 11.88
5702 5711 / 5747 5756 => -11.2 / 1.05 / 12.21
